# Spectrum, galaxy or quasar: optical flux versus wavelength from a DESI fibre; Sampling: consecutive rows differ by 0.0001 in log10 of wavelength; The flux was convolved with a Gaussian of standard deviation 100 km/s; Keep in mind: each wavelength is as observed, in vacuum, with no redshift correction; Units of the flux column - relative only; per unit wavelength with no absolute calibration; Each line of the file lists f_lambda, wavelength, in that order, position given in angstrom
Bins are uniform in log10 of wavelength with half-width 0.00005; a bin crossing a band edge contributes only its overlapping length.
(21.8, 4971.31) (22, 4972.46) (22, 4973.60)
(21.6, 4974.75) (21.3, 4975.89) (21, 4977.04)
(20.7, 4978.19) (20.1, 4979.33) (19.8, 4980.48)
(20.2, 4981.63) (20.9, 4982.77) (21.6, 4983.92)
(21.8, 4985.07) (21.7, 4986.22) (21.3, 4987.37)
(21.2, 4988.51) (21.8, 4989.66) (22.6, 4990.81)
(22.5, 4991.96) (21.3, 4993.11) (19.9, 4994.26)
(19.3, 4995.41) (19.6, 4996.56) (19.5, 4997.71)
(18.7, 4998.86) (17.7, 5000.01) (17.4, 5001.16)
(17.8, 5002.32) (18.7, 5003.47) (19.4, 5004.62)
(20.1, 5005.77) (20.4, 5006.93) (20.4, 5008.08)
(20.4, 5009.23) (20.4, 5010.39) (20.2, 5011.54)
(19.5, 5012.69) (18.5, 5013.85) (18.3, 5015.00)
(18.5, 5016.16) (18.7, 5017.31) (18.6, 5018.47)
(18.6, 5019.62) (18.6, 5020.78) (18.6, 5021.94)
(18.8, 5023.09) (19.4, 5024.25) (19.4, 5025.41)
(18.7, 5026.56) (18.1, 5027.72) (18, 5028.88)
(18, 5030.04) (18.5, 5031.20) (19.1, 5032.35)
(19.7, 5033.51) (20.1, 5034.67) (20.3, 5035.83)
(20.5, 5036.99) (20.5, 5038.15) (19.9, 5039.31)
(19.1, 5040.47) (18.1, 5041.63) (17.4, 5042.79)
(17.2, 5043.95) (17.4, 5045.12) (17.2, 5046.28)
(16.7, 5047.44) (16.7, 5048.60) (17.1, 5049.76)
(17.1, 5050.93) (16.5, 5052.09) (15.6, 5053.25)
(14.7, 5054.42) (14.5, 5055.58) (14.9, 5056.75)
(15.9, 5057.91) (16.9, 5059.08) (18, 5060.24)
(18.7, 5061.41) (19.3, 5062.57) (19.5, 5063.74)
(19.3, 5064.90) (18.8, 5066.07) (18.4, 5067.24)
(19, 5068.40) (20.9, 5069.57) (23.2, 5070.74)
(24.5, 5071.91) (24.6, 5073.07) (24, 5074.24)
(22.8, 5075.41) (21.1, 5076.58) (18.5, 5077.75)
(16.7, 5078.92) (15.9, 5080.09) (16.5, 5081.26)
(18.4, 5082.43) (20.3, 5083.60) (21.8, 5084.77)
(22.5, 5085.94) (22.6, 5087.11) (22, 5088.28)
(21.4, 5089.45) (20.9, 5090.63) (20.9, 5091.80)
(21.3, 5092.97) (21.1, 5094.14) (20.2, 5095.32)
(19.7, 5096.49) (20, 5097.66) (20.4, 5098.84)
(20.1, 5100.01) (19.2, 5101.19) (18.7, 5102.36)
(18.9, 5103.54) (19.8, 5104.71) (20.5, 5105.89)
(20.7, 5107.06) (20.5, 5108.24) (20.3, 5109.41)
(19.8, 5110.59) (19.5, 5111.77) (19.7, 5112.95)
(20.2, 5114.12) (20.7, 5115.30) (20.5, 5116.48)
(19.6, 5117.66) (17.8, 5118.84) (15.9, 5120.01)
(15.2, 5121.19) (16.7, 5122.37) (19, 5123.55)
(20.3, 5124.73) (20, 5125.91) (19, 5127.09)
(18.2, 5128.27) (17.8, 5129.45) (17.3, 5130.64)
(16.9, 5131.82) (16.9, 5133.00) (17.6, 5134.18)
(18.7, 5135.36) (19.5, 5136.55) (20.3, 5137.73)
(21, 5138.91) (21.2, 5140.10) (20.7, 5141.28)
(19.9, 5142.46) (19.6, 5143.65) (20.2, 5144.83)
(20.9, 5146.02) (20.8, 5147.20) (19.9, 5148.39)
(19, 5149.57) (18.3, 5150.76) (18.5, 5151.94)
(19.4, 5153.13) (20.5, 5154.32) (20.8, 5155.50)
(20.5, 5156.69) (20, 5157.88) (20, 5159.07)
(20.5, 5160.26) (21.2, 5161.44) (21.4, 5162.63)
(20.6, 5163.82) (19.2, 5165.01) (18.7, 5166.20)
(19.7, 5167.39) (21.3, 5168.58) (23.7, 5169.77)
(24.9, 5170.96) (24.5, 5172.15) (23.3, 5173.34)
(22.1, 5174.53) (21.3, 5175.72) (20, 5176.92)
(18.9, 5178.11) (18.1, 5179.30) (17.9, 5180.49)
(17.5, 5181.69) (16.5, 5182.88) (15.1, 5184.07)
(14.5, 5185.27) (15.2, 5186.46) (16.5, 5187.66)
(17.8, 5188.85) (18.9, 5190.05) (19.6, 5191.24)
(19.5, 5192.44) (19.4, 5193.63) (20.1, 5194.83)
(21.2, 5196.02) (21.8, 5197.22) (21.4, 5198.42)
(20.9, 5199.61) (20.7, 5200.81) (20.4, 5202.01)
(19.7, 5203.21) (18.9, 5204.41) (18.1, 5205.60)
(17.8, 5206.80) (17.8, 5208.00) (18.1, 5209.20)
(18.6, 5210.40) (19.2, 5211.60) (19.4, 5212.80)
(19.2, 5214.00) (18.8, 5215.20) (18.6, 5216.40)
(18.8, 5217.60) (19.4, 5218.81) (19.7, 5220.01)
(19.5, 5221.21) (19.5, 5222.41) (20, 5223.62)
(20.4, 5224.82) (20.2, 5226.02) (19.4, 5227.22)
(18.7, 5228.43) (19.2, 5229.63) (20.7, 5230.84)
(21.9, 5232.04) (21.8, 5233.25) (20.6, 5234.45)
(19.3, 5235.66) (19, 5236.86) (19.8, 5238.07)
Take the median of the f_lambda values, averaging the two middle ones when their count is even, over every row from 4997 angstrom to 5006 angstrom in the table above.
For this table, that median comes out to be 18.7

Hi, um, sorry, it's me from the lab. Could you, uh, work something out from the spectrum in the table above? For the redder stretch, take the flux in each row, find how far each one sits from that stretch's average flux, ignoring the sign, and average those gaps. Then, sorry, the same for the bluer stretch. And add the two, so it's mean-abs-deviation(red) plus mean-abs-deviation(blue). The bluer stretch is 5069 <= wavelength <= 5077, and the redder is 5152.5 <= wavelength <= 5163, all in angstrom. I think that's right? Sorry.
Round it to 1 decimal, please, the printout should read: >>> 1.7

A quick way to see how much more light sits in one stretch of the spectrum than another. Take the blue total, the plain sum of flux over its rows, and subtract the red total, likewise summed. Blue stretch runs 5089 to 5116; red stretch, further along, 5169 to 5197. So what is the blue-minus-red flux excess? 18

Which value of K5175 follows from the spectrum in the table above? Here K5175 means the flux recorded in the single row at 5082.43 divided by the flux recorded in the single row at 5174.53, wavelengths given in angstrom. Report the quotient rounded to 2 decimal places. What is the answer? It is 0.83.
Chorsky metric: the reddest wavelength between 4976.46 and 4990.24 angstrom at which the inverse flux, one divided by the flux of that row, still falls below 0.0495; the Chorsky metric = 4989.66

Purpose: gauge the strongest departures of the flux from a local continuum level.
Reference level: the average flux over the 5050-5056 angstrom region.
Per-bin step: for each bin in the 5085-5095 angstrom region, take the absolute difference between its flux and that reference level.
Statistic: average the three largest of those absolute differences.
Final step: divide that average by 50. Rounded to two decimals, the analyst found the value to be 0.13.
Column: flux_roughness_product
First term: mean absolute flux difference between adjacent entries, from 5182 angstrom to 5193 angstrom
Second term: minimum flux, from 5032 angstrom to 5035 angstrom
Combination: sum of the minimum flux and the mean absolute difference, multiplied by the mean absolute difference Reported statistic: 18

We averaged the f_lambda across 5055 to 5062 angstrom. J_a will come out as 16.5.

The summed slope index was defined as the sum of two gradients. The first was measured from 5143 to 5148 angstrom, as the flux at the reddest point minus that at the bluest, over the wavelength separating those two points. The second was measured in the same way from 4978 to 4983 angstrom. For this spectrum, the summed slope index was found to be 0.38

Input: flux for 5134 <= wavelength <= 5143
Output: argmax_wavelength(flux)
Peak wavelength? 5140.10 angstrom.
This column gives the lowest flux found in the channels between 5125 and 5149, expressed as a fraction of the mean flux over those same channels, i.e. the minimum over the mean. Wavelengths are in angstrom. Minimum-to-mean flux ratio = 0.87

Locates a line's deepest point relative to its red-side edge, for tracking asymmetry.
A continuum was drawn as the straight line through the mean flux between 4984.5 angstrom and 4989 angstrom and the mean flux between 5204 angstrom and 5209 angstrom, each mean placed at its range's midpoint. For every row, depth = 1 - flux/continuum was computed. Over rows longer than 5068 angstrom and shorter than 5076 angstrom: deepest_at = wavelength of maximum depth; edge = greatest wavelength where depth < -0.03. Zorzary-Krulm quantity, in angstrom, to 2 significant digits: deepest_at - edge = -7.0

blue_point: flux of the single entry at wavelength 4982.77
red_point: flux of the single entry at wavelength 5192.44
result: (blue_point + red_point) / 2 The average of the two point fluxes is 20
